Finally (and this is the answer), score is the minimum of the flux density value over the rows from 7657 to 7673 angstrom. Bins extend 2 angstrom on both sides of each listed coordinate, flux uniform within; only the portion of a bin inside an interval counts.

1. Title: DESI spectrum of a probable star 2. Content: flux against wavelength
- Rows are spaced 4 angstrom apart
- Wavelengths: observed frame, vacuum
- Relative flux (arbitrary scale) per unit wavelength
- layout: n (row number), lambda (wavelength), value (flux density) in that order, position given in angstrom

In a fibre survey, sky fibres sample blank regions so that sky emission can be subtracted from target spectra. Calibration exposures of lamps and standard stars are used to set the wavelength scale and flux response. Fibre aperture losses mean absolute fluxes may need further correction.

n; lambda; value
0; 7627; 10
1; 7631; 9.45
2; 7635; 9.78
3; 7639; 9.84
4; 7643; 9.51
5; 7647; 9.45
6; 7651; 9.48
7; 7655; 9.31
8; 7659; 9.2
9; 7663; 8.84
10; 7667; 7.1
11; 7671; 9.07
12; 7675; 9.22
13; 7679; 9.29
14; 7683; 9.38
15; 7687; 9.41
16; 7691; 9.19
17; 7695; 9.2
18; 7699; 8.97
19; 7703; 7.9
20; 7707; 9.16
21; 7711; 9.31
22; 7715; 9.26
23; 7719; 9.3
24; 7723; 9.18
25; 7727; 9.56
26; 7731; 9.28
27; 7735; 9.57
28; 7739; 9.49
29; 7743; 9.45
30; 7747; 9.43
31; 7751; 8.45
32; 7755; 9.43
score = 7.1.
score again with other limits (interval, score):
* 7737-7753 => 8.45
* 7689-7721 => 7.9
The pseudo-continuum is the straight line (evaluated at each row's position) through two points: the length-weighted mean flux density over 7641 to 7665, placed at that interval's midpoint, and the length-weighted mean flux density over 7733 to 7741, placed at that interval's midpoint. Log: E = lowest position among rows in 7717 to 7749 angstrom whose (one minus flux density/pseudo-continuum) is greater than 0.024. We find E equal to 7723 angstrom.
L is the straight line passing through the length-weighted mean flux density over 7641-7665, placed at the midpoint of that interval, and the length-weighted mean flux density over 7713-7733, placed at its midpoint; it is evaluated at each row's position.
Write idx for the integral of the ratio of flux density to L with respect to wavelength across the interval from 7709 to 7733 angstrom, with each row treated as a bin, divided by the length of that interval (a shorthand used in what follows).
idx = 1.00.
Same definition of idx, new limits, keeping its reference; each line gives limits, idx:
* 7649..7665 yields 0.99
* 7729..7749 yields 1.01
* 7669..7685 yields 0.99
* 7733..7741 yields 1.02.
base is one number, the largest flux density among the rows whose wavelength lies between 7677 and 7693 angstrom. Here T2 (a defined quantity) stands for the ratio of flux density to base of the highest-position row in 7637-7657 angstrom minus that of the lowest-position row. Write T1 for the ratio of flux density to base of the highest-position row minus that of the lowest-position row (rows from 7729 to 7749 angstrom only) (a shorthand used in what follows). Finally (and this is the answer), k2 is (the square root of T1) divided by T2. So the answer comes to -2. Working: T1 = 0.016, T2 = -0.056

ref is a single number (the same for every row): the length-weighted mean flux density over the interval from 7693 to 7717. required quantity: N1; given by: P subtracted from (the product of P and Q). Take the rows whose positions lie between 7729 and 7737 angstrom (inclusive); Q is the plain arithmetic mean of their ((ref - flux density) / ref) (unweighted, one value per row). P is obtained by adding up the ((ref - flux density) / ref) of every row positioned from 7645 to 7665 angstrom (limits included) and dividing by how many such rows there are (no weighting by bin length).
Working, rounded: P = -0.0323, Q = -0.05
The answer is 0.0339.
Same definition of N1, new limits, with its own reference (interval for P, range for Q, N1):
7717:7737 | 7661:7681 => 0.0445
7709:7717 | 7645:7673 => 0.0353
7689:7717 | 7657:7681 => 0.0035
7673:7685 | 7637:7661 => 0.0388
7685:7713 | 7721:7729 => 0.0062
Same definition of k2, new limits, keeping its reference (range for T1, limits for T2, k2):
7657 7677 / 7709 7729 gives 2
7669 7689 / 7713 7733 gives 89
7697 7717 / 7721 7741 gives 5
